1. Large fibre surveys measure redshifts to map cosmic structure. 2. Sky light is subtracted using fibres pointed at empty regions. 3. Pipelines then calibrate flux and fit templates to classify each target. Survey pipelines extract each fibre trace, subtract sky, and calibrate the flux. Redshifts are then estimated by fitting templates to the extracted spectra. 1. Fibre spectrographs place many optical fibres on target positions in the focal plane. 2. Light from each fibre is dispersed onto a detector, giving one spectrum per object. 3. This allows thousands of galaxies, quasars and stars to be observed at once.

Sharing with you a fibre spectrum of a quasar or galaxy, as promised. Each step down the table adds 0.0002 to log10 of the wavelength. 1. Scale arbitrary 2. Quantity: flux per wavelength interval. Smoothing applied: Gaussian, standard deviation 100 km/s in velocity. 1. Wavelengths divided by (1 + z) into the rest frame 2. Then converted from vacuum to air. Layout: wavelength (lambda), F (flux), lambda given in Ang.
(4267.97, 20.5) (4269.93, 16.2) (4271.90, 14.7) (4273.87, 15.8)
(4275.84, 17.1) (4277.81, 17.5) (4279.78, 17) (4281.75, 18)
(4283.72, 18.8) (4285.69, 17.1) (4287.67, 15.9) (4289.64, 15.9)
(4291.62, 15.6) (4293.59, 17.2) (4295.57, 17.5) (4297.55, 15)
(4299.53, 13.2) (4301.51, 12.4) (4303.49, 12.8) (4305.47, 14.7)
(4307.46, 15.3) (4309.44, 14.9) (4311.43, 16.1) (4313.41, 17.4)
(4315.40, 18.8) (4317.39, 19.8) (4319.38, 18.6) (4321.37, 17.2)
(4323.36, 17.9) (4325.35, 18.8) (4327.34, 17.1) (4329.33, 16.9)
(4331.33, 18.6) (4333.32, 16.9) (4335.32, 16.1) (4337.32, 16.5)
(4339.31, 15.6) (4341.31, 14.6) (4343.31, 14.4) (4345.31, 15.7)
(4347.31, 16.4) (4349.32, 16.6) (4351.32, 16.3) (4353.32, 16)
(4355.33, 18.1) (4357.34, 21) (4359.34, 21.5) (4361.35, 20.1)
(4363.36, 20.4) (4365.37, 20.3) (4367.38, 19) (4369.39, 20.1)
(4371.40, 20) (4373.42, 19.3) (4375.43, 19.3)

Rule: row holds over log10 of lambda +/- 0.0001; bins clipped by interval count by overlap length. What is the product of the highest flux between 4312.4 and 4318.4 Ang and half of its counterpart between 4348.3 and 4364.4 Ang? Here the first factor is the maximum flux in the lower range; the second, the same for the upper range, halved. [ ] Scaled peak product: 213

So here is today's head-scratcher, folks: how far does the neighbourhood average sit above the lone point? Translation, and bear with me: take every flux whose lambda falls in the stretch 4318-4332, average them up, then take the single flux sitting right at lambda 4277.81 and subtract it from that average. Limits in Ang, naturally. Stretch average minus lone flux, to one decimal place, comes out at 0.4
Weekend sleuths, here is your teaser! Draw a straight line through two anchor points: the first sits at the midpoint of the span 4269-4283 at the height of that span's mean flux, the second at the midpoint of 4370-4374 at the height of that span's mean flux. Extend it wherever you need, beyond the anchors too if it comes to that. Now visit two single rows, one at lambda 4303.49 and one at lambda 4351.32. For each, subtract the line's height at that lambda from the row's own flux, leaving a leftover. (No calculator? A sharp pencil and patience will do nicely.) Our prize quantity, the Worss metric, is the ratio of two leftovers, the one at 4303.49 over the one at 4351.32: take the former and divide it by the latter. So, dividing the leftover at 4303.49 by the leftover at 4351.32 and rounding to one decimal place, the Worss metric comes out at 1.7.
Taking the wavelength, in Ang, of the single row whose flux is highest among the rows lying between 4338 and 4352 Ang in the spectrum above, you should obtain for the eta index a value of 4349.32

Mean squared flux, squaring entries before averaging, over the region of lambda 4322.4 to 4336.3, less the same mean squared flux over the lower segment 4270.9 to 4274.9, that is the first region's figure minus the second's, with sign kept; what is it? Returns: 73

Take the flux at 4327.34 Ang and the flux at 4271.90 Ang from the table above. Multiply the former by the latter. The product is 251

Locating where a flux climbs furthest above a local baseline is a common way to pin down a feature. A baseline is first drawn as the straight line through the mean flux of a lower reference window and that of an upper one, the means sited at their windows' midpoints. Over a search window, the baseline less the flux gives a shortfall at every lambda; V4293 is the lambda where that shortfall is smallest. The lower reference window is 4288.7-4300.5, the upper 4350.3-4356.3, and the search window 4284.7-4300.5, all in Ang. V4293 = 4295.57 Ang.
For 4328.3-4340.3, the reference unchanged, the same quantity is 4331.33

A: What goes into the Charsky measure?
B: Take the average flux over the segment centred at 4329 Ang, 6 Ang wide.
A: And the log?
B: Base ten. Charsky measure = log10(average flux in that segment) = 1.24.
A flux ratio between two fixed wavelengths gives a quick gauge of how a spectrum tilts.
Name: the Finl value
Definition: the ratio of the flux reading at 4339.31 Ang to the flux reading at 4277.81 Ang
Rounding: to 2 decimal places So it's 0.89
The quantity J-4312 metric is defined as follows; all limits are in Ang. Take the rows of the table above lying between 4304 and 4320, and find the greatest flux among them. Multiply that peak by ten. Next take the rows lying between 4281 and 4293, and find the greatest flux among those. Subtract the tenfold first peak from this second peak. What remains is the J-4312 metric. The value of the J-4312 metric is -179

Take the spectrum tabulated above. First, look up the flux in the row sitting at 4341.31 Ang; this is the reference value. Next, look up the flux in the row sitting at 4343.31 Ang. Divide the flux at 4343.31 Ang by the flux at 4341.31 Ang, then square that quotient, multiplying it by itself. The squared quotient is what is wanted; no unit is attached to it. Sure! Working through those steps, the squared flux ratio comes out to 0.97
